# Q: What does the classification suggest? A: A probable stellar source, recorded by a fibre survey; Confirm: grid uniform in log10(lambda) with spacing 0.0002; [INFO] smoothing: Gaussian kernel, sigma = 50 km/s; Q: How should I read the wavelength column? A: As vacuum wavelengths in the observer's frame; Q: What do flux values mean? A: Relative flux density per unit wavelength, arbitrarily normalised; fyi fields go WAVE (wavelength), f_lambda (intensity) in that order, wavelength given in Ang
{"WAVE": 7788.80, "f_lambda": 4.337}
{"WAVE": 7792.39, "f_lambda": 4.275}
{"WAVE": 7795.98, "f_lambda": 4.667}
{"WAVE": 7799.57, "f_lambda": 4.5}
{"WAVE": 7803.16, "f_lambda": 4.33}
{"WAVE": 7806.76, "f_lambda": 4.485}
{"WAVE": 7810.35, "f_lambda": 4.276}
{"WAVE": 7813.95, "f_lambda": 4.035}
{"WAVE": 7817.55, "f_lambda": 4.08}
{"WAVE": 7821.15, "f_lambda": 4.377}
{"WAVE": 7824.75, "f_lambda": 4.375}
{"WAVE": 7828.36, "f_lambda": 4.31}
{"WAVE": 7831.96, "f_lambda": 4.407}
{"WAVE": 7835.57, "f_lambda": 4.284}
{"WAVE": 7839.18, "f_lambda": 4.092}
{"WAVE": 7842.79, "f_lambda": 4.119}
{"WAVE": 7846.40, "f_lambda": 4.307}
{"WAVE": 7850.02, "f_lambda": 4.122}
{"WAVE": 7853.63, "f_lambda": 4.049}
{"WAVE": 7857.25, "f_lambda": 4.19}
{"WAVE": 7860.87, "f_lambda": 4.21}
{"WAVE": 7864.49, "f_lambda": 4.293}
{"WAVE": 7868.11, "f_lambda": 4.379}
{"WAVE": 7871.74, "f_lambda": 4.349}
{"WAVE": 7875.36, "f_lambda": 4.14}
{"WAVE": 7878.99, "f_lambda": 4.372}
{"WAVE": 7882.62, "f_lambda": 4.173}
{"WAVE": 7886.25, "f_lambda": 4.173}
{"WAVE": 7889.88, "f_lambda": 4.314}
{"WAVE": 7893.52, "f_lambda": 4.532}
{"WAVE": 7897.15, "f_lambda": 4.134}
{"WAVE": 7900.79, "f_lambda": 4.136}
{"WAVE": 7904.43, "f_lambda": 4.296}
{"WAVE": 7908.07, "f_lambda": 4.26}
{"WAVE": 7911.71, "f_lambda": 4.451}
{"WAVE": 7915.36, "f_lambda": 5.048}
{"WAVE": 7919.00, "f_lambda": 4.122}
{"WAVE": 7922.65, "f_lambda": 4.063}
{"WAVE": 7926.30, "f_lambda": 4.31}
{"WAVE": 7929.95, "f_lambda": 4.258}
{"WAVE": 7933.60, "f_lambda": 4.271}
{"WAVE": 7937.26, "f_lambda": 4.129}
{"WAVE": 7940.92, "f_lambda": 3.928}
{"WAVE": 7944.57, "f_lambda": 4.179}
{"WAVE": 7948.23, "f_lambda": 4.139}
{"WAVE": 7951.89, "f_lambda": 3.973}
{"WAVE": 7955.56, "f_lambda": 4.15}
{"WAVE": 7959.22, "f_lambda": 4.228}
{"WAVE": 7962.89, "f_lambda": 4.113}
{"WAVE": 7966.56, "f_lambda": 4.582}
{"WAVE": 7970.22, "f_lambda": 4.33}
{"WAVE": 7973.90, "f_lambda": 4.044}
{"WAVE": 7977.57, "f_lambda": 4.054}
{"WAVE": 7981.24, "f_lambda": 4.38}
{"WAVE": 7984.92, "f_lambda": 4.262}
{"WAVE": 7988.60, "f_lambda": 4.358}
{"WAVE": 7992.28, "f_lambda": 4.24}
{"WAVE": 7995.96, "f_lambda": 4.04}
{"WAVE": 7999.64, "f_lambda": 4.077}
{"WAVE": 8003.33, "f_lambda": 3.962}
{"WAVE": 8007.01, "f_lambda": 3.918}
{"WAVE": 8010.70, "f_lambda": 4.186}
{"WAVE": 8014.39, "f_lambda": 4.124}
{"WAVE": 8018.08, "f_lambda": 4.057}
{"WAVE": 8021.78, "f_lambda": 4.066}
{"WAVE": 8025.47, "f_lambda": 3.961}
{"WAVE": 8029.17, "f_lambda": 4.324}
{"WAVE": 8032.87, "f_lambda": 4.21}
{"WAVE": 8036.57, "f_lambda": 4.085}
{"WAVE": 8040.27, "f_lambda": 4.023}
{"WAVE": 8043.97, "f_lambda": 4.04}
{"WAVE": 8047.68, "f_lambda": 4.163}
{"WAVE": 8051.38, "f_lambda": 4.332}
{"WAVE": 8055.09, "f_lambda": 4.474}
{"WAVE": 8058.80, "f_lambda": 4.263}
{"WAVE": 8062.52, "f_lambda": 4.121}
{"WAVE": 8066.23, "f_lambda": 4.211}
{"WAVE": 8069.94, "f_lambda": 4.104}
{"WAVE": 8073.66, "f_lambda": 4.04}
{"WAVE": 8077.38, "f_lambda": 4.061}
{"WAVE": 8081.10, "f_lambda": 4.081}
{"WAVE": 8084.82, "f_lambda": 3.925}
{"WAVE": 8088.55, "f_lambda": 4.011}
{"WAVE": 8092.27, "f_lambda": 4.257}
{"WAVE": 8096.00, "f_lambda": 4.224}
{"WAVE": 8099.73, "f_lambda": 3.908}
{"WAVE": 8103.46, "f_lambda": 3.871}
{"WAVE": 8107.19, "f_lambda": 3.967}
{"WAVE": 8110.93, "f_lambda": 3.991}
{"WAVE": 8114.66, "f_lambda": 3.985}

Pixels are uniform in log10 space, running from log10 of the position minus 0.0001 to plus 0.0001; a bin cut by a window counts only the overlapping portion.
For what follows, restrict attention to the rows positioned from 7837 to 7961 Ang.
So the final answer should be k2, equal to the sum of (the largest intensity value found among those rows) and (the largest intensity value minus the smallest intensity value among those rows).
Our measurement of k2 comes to 6.2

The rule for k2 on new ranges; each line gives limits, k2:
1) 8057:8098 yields 4.6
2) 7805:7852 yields 4.9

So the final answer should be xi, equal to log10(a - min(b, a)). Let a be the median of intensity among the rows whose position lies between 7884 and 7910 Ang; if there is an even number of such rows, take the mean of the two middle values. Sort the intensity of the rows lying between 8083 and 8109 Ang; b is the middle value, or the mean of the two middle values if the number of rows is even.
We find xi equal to -0.53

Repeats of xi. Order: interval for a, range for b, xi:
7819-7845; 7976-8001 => -1.15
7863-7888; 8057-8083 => -0.72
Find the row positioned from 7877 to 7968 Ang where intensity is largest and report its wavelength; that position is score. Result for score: 7915.36 Ang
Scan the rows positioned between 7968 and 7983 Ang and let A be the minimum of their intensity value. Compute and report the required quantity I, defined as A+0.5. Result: 4.54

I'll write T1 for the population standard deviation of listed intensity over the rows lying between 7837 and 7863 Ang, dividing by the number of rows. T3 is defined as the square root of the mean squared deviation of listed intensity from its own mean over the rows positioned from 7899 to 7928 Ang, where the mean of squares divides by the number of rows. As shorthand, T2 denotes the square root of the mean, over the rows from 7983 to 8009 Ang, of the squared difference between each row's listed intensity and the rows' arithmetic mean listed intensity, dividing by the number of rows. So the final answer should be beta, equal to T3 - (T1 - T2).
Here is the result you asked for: 0.37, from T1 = 0.08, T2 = 0.154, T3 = 0.293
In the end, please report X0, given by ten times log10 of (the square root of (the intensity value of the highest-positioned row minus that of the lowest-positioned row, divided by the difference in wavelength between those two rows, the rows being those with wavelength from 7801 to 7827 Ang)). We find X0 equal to -13.4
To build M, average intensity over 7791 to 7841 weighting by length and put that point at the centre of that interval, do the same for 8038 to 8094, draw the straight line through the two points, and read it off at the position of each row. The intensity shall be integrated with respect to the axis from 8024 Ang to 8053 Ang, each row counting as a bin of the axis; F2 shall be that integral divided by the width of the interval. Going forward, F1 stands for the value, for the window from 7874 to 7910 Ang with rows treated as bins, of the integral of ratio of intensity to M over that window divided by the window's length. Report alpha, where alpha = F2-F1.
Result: 3.15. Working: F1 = 1.00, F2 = 4.14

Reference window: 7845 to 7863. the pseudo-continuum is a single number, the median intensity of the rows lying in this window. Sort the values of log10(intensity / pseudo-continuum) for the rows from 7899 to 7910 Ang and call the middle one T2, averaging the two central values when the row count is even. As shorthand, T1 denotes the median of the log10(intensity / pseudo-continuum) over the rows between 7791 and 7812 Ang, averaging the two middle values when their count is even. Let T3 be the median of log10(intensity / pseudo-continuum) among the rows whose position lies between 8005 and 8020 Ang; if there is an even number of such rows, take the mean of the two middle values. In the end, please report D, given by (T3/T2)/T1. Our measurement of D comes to -66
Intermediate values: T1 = 0.022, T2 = 0.007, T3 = -0.010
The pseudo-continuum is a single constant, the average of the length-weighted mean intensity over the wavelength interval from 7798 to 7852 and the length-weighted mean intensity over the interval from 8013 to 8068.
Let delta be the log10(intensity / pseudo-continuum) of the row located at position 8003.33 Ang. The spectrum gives -0.027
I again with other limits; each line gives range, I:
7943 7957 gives 4.47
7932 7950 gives 4.43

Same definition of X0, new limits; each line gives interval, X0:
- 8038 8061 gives -9.4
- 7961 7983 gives -9.2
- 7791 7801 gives -7.5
